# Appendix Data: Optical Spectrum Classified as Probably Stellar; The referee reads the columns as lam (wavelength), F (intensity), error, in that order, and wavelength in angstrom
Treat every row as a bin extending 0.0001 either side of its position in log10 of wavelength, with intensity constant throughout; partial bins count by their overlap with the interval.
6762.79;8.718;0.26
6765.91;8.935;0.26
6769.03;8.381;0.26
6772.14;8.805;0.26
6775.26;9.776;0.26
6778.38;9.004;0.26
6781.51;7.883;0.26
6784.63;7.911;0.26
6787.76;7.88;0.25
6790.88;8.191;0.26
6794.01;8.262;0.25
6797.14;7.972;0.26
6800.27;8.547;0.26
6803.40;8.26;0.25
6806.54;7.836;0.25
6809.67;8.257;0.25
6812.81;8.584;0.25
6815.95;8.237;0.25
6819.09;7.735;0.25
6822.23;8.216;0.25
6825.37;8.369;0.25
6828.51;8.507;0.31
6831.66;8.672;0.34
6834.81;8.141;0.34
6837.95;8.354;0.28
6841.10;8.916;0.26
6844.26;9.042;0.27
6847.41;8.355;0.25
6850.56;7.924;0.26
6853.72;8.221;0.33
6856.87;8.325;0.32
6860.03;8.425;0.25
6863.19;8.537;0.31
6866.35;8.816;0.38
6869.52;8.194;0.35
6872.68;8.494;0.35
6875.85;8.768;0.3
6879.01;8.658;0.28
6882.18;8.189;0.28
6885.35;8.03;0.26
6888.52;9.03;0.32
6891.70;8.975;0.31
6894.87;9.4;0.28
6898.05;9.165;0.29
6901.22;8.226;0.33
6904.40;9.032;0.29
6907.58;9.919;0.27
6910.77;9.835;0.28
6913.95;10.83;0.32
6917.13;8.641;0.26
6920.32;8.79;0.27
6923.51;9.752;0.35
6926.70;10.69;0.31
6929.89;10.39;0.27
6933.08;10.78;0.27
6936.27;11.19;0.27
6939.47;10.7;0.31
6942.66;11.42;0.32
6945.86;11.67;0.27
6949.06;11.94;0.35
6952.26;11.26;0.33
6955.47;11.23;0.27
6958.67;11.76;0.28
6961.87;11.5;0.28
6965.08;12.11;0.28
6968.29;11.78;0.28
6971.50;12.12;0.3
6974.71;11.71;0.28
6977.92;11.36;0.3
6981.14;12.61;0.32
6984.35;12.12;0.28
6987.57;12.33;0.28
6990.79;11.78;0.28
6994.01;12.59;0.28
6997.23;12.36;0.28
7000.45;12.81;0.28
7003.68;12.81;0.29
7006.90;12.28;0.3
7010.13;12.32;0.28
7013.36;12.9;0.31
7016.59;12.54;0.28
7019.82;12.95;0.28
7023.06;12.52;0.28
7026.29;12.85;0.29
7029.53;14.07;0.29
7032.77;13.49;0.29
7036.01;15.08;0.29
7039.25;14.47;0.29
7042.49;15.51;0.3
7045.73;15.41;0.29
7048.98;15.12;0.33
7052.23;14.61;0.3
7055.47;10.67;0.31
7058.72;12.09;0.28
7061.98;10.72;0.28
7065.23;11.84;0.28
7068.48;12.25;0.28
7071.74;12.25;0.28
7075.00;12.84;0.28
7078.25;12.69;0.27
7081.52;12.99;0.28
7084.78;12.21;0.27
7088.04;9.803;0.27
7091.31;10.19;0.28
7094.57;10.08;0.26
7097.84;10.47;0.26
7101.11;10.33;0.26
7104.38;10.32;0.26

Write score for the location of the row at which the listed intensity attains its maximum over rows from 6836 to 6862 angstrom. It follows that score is 6844.26 angstrom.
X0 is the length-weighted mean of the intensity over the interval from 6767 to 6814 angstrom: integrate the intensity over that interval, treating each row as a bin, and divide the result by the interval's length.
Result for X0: 8.4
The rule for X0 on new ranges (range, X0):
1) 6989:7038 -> 12.9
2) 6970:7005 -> 12.2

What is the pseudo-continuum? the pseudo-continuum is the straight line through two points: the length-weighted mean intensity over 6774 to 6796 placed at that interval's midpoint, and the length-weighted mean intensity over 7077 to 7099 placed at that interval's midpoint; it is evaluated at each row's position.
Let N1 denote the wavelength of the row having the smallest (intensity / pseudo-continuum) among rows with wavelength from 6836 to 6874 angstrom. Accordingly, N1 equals 6850.56 angstrom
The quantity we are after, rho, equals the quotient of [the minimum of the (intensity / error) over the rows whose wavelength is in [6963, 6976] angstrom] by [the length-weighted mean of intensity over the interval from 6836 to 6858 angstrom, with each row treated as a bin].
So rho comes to 4.8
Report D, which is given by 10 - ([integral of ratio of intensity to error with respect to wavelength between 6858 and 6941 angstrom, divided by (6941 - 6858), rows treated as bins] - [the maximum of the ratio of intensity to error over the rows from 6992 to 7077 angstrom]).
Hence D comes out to 32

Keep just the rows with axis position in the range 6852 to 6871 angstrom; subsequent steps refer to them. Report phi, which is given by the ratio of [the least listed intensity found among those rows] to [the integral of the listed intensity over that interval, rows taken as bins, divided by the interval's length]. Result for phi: 0.97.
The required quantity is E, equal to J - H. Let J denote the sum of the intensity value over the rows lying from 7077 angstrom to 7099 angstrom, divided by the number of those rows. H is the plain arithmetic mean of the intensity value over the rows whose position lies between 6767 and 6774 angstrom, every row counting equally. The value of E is 2.6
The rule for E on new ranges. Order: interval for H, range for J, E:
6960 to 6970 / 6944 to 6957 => -0.3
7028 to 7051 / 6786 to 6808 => -6.6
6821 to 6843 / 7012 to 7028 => 4.3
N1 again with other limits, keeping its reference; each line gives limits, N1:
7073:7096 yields 7088.04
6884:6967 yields 6885.35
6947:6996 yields 6977.92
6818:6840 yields 6819.09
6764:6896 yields 6885.35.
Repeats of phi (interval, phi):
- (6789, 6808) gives 0.96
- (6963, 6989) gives 0.95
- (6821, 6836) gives 0.97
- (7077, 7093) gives 0.85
